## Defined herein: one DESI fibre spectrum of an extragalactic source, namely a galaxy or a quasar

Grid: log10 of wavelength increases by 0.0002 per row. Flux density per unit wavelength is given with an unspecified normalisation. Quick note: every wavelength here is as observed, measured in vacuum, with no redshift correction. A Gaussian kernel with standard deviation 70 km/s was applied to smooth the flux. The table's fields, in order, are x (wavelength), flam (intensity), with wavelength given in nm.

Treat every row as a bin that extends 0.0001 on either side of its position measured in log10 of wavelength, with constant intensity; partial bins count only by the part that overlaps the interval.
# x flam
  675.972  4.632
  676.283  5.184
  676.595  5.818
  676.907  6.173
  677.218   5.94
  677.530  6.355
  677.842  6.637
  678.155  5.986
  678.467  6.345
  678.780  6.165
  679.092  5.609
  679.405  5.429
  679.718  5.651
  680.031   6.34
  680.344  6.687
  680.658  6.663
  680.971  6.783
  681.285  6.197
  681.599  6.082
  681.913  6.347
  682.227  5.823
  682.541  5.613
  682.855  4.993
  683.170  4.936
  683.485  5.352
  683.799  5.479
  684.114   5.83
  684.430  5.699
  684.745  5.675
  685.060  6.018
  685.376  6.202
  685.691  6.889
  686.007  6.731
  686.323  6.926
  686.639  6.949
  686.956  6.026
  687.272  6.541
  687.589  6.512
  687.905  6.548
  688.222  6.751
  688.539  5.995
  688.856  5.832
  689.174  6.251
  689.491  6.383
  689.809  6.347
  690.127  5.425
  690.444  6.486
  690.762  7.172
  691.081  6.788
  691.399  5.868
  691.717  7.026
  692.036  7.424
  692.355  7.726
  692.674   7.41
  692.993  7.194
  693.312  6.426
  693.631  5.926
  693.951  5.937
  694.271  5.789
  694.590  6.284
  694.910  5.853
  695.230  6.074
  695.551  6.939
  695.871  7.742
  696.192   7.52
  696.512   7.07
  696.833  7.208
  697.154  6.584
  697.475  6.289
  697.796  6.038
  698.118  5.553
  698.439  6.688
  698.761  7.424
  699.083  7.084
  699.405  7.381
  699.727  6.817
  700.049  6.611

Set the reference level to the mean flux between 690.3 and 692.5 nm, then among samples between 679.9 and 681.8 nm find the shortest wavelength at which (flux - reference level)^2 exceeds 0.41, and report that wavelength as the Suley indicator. 681.285 nm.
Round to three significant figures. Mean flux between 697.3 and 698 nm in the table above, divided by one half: 12.3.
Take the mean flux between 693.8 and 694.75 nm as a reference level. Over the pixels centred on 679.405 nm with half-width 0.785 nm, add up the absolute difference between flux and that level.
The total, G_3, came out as 1.8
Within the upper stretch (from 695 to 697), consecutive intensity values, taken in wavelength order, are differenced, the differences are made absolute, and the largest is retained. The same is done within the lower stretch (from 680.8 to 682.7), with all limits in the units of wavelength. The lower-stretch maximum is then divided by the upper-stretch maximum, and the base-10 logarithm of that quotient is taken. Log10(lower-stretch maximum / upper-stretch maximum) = -0.17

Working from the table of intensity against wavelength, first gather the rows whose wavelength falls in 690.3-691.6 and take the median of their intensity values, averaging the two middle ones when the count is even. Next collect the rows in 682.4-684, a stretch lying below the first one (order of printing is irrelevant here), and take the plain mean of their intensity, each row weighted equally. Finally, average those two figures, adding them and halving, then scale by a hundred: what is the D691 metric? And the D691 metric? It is 596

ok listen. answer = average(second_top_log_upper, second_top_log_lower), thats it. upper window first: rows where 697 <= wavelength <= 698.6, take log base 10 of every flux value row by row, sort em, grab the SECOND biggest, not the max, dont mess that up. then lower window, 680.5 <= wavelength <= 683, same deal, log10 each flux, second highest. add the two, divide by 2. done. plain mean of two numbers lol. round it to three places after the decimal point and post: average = 0.821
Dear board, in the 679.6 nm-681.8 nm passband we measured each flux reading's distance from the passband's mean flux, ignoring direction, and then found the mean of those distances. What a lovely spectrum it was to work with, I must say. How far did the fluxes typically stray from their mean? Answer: 0.32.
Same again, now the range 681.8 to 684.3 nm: 0.36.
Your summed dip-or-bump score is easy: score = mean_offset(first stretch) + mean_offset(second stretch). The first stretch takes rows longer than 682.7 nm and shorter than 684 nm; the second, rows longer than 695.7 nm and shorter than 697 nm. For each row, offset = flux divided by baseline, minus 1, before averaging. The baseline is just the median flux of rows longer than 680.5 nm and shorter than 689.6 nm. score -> 0.03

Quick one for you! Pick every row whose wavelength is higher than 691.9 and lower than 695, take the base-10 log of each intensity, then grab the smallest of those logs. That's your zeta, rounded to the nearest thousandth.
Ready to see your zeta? 0.763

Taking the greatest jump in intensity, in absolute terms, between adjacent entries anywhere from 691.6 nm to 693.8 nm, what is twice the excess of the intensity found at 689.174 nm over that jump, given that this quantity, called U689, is 11.0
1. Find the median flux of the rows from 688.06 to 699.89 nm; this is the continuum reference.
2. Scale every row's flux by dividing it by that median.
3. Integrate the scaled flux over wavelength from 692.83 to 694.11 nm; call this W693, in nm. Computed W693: 1.24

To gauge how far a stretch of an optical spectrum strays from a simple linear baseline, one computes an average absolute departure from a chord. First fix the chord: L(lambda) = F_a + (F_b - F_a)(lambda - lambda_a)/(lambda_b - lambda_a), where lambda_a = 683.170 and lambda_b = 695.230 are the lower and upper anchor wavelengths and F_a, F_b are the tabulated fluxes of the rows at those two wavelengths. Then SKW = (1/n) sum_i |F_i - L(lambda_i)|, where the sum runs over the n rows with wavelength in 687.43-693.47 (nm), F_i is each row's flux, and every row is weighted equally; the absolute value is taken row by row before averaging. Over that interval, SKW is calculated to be 1.0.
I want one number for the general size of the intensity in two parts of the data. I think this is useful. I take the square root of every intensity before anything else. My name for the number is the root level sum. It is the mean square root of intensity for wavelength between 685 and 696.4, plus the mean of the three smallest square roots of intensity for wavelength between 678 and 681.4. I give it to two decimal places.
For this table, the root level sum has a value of 4.92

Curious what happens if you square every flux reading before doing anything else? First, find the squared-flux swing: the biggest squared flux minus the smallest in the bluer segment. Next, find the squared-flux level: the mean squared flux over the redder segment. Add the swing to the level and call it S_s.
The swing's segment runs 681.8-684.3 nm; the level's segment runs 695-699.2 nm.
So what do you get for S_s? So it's 62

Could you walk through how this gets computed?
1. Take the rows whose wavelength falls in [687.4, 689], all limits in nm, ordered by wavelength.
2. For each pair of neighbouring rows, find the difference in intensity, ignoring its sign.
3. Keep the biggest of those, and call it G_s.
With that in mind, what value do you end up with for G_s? 0.76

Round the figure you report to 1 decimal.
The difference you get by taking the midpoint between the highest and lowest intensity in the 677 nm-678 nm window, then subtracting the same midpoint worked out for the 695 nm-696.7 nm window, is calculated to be -0.6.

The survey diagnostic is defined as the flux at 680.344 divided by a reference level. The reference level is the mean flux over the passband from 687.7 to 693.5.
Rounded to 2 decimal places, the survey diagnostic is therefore 1.01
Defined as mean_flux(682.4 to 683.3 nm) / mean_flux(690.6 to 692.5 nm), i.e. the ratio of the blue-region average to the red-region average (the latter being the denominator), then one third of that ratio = 0.247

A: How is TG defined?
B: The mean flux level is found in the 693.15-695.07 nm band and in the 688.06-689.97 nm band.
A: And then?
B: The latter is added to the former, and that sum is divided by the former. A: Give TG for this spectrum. 2.04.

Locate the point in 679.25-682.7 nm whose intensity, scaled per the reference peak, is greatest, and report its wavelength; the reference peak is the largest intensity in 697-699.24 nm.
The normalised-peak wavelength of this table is 680.971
